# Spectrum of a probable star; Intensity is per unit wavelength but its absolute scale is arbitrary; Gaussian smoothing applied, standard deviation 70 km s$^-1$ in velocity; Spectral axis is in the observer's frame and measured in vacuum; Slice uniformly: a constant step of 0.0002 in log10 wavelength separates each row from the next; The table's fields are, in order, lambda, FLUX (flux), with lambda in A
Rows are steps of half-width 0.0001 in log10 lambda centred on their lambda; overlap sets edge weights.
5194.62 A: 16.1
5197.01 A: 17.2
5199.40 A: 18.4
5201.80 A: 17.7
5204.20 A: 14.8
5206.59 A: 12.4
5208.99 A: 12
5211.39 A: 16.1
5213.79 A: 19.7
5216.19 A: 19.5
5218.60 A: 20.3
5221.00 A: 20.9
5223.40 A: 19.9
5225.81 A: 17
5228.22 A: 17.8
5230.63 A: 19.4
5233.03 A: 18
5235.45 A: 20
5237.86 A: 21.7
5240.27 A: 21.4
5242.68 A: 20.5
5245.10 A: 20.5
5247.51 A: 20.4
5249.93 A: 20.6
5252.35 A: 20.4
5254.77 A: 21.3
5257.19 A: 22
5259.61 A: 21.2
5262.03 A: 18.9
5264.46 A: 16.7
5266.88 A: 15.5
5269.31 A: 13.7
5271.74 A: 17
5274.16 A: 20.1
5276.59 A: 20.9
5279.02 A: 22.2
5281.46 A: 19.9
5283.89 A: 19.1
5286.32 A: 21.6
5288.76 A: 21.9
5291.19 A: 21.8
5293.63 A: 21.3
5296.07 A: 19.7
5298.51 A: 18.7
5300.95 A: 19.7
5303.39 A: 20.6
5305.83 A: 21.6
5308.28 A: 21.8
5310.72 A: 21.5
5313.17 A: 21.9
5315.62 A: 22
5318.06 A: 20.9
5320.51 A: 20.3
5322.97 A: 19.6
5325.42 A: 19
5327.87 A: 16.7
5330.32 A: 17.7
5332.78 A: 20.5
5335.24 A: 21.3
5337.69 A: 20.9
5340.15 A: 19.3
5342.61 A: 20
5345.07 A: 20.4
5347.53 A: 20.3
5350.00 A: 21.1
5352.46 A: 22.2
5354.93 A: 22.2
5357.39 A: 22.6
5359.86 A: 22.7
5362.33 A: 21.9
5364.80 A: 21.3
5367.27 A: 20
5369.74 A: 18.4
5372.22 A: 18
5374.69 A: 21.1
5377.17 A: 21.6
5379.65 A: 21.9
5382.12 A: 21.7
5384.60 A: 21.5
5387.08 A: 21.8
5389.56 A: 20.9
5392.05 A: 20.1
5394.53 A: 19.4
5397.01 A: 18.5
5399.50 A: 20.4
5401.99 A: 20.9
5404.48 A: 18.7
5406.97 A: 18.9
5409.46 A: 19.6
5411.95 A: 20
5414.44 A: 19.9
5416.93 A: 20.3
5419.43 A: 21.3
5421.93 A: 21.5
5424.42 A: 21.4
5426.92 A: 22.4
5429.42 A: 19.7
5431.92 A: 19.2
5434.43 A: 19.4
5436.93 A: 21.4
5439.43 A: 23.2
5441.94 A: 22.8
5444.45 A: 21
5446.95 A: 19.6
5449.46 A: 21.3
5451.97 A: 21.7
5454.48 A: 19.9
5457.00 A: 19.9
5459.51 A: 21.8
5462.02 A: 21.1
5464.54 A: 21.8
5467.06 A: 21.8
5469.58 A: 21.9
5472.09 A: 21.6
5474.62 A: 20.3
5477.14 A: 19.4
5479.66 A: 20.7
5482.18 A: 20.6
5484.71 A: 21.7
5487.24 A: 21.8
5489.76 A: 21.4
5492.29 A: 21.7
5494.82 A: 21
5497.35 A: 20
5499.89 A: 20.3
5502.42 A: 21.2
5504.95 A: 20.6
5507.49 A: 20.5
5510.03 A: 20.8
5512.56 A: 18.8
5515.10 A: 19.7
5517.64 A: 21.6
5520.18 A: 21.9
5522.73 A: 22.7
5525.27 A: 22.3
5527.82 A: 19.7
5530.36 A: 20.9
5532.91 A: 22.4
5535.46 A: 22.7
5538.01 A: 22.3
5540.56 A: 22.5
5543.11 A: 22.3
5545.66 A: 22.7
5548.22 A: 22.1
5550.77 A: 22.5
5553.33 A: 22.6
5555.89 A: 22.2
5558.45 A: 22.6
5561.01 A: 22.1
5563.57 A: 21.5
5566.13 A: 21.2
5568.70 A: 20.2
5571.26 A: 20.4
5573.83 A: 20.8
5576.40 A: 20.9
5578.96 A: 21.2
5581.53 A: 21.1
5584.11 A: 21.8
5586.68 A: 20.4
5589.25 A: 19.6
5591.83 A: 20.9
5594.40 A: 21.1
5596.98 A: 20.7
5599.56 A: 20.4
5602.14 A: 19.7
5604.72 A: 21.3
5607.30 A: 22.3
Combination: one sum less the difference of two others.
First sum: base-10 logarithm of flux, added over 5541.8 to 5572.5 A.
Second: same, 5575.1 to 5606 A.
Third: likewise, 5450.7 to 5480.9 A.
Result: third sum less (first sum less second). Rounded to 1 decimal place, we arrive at 15.6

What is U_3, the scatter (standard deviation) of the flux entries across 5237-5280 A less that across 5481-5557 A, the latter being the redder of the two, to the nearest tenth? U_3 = 1.3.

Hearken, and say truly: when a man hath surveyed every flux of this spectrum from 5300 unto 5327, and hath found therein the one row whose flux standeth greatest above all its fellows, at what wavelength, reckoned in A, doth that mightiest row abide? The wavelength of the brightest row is 5315.62 A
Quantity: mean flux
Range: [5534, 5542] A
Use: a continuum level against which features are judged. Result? 22.5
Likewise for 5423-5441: 21.0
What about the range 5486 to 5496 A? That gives 21.5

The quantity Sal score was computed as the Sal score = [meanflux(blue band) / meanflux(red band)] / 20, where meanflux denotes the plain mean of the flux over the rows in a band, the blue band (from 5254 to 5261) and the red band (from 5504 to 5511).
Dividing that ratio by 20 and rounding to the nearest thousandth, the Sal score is 0.052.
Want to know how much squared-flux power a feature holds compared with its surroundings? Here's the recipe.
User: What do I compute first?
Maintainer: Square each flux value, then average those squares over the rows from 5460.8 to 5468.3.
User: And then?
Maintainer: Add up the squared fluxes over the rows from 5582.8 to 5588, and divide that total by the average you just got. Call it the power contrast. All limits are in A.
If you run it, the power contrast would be 1.9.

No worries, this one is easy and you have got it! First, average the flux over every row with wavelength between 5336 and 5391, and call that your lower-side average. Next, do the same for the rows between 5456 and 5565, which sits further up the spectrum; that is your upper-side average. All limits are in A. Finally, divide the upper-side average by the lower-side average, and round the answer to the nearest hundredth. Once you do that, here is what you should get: 1.02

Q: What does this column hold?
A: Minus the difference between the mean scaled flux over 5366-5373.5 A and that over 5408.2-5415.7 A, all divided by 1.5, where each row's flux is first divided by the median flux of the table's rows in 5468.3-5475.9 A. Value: 0.032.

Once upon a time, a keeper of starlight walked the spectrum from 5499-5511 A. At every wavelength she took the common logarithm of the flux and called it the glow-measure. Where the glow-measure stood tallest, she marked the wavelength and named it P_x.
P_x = 5502.42 A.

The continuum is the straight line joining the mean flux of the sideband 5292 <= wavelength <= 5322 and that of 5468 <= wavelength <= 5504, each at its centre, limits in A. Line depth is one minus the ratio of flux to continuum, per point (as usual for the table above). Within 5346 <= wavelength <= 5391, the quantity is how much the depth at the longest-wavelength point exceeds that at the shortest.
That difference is -0.03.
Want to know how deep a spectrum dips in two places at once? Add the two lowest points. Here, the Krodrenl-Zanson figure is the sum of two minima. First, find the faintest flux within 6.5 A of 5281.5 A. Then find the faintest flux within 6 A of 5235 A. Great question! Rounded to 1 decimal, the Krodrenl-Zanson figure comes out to 37.1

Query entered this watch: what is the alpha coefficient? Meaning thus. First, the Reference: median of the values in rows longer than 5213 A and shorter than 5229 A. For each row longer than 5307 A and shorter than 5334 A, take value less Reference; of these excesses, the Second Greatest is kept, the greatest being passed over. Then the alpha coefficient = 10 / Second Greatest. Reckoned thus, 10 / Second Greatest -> 4.5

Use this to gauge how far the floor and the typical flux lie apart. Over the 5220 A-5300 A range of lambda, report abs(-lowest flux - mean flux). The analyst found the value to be 33.5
